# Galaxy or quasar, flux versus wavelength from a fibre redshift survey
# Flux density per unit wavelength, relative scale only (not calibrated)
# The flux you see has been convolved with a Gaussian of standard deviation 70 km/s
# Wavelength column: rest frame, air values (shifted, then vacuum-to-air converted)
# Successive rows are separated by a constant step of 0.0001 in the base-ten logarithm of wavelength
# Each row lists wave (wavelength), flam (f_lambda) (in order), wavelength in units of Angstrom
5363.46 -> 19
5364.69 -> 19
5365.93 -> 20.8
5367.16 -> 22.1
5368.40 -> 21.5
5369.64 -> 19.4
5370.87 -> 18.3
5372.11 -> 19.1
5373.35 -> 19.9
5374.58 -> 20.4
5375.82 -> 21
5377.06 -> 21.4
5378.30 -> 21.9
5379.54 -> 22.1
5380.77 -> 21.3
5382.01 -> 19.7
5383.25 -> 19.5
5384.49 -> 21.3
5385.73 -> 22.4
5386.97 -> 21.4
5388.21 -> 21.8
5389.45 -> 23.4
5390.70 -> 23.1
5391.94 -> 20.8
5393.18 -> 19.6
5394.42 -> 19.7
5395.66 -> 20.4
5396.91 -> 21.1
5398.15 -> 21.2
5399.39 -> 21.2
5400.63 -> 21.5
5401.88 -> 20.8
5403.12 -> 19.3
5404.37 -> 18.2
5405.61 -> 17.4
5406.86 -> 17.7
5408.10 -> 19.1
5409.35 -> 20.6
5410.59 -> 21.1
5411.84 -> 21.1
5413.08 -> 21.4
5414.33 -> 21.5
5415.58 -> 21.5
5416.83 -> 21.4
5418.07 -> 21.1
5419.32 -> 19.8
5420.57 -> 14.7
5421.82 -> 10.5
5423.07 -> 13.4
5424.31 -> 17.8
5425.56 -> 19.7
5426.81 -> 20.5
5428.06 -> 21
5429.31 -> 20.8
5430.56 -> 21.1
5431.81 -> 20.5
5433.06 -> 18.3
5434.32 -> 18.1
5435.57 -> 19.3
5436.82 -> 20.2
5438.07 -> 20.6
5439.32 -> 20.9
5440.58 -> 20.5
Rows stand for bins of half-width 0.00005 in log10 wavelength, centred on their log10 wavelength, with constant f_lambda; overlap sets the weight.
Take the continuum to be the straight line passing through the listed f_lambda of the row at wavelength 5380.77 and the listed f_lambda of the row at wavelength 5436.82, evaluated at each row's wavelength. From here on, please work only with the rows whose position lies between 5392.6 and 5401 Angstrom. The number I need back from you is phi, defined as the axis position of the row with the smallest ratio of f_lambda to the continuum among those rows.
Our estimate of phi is 5393.18 Angstrom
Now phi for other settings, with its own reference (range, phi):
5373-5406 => 5405.61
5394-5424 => 5421.82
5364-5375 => 5370.87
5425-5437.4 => 5434.32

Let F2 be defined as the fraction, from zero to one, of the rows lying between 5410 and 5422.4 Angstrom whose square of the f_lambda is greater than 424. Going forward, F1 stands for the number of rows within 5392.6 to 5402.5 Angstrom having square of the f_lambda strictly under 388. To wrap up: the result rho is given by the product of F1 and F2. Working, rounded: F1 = 1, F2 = 0.70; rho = 0.7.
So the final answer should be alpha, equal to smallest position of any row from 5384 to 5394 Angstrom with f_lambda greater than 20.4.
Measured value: 5384.49 Angstrom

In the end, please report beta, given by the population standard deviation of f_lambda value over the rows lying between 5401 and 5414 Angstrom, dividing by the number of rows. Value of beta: 1.4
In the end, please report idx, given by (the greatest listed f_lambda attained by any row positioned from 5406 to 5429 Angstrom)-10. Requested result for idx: 11.5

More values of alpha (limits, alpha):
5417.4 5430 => 5418.07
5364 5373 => 5365.93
